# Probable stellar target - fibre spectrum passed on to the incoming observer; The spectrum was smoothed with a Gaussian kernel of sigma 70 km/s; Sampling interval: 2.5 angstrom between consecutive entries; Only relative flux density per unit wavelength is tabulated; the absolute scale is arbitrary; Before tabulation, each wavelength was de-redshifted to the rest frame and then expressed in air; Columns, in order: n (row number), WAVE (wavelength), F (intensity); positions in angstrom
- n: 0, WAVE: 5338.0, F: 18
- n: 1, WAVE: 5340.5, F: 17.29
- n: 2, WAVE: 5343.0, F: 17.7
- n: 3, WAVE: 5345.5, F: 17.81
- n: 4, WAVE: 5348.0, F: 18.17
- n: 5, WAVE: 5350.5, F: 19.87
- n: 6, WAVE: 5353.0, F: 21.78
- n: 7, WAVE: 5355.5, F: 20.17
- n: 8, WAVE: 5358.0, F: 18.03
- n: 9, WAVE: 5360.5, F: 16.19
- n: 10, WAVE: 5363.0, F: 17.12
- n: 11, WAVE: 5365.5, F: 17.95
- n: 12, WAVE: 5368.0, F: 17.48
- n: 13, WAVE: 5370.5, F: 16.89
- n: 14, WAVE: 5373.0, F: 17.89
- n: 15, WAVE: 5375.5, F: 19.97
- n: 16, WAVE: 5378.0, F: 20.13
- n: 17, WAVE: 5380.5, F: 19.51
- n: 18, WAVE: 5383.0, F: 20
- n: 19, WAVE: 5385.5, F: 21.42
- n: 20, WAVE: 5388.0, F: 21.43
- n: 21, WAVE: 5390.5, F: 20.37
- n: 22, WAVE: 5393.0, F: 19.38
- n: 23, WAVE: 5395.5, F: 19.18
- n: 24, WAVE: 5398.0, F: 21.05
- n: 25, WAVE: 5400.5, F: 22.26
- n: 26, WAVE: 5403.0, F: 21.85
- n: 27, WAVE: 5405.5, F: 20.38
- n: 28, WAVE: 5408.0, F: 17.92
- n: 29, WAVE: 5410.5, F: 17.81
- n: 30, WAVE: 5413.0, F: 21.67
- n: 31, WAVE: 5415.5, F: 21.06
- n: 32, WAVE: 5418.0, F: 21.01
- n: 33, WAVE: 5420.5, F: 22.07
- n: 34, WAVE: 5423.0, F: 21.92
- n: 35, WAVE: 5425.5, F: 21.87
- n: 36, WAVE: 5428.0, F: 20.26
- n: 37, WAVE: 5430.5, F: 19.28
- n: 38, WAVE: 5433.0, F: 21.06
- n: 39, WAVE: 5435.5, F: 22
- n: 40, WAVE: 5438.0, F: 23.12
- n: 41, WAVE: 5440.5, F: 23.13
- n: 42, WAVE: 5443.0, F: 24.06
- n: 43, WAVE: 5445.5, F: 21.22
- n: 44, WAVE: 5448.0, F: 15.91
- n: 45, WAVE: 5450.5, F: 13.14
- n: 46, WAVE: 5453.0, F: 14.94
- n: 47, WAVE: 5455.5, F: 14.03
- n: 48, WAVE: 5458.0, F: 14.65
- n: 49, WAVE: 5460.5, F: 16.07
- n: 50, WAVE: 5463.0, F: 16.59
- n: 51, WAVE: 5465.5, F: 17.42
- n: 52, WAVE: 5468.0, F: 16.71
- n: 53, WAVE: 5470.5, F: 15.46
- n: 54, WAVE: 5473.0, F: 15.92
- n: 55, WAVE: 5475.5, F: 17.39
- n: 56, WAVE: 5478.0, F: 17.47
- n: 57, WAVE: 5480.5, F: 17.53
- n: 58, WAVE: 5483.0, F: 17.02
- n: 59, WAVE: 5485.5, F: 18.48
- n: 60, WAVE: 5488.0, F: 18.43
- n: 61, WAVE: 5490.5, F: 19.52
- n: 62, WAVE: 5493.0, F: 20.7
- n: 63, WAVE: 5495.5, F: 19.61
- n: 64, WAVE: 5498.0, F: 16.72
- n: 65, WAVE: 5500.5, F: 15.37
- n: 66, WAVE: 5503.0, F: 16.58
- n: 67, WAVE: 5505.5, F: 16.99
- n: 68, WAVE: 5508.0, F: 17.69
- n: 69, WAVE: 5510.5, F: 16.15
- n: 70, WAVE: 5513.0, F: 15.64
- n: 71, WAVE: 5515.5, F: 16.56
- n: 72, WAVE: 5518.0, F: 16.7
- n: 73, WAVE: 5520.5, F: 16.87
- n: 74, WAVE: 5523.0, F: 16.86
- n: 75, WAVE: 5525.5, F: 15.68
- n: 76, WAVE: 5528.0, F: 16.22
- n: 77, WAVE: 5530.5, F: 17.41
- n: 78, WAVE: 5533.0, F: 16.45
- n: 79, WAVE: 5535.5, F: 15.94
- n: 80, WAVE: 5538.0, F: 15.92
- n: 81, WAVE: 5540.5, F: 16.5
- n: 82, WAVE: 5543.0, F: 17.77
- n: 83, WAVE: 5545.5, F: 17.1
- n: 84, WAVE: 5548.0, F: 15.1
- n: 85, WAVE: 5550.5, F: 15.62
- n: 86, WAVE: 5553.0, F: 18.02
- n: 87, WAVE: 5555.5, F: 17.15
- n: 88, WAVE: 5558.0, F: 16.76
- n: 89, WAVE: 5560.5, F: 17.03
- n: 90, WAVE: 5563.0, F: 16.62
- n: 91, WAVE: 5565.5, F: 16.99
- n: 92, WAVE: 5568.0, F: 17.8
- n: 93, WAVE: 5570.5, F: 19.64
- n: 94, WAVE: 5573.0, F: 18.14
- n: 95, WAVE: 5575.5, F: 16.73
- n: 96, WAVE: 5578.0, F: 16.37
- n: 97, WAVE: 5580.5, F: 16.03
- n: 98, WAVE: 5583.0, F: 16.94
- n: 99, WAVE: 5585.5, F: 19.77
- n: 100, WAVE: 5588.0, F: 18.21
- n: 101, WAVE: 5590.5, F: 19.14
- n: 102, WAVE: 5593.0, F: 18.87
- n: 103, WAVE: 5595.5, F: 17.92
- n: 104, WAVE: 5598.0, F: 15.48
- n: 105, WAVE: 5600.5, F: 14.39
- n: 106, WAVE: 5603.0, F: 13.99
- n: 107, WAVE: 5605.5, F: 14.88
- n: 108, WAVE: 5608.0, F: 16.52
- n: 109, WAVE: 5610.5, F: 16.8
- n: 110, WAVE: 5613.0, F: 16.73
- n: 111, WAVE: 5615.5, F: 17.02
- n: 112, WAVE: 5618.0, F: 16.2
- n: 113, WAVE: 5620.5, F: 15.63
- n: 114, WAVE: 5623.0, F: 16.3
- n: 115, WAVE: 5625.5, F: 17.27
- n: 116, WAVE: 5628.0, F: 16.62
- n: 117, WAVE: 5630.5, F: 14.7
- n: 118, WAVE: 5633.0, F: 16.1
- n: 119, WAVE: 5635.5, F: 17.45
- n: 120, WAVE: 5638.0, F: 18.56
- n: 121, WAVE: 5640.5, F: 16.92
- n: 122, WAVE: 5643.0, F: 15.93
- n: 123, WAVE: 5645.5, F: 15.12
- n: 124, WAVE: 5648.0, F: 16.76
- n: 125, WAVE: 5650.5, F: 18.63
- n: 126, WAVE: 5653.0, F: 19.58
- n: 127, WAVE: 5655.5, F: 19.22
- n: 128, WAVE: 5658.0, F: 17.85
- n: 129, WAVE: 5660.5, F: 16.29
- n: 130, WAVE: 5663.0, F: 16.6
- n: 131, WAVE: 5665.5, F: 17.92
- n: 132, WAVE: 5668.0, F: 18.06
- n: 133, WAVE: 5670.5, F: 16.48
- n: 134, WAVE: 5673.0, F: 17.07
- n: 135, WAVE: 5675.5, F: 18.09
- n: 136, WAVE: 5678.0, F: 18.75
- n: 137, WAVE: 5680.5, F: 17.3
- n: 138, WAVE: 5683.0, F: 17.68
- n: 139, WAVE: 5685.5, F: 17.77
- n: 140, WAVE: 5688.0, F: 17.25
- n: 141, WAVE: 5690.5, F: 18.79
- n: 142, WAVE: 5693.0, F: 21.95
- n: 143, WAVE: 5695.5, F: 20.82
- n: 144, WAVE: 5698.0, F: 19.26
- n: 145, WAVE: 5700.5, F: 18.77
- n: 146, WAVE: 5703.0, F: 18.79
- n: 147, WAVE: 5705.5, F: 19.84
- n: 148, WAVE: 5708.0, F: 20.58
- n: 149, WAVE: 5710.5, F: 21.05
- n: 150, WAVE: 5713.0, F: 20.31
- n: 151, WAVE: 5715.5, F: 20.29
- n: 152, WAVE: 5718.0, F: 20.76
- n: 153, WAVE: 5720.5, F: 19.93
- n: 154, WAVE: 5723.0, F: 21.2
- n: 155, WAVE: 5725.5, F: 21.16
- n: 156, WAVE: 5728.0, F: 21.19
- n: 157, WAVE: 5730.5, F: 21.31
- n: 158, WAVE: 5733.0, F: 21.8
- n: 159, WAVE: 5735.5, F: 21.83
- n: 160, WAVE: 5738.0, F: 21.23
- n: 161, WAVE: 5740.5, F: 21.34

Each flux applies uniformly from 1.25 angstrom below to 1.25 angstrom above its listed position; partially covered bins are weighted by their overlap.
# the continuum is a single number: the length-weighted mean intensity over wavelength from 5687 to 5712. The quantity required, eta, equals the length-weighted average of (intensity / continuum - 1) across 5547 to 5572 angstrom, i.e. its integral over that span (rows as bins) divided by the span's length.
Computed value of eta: -0.13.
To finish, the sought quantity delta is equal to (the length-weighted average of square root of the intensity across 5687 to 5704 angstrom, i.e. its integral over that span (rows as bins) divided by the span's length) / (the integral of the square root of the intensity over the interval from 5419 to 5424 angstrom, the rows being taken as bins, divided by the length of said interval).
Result 0.94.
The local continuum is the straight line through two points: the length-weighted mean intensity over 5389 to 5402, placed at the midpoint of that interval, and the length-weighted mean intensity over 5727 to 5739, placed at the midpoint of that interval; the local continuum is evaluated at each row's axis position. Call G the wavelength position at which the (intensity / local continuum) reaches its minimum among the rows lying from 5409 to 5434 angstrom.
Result 5410.5 angstrom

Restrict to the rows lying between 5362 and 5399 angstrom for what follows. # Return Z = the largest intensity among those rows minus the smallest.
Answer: 4.5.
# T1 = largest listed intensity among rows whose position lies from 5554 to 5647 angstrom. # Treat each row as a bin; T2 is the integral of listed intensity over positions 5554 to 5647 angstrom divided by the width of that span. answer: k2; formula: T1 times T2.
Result 333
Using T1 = 19.77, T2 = 16.8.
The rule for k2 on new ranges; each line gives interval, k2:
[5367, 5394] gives 418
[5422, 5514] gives 436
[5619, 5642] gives 308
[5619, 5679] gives 336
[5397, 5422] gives 461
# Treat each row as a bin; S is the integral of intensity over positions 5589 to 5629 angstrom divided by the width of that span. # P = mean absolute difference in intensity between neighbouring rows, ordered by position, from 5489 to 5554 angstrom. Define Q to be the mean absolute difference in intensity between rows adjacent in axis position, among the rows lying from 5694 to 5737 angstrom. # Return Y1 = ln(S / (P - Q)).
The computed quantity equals 3.63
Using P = 0.96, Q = 0.523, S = 16.5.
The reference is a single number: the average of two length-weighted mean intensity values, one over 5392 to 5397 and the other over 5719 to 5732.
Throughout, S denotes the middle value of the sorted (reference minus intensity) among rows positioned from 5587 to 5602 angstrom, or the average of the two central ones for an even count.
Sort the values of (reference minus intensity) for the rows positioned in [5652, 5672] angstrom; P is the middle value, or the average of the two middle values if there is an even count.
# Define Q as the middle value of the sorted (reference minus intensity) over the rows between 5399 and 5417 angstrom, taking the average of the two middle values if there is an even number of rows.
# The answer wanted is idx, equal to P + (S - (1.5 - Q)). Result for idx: 2.0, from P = 2.3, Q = -1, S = 2.1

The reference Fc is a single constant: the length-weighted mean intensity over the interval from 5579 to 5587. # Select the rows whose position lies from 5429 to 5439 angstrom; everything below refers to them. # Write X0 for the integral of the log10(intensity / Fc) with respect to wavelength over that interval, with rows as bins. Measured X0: 0.83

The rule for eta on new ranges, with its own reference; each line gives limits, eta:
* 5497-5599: -0.14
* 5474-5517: -0.11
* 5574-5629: -0.15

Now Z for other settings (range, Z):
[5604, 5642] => 3.9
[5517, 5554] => 2.9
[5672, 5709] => 4.9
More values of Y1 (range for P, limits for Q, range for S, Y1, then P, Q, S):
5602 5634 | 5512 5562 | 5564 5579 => 5.41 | 0.85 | 0.769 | 17.6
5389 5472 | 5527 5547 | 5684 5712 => 3.60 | 1.28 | 0.743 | 19.5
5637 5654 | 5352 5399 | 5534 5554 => 4.01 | 1.32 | 1.017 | 16.5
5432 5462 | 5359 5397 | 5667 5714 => 3.02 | 1.70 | 0.775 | 18.9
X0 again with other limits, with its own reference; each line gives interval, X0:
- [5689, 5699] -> 0.59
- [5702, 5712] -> 0.58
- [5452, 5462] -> -0.70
